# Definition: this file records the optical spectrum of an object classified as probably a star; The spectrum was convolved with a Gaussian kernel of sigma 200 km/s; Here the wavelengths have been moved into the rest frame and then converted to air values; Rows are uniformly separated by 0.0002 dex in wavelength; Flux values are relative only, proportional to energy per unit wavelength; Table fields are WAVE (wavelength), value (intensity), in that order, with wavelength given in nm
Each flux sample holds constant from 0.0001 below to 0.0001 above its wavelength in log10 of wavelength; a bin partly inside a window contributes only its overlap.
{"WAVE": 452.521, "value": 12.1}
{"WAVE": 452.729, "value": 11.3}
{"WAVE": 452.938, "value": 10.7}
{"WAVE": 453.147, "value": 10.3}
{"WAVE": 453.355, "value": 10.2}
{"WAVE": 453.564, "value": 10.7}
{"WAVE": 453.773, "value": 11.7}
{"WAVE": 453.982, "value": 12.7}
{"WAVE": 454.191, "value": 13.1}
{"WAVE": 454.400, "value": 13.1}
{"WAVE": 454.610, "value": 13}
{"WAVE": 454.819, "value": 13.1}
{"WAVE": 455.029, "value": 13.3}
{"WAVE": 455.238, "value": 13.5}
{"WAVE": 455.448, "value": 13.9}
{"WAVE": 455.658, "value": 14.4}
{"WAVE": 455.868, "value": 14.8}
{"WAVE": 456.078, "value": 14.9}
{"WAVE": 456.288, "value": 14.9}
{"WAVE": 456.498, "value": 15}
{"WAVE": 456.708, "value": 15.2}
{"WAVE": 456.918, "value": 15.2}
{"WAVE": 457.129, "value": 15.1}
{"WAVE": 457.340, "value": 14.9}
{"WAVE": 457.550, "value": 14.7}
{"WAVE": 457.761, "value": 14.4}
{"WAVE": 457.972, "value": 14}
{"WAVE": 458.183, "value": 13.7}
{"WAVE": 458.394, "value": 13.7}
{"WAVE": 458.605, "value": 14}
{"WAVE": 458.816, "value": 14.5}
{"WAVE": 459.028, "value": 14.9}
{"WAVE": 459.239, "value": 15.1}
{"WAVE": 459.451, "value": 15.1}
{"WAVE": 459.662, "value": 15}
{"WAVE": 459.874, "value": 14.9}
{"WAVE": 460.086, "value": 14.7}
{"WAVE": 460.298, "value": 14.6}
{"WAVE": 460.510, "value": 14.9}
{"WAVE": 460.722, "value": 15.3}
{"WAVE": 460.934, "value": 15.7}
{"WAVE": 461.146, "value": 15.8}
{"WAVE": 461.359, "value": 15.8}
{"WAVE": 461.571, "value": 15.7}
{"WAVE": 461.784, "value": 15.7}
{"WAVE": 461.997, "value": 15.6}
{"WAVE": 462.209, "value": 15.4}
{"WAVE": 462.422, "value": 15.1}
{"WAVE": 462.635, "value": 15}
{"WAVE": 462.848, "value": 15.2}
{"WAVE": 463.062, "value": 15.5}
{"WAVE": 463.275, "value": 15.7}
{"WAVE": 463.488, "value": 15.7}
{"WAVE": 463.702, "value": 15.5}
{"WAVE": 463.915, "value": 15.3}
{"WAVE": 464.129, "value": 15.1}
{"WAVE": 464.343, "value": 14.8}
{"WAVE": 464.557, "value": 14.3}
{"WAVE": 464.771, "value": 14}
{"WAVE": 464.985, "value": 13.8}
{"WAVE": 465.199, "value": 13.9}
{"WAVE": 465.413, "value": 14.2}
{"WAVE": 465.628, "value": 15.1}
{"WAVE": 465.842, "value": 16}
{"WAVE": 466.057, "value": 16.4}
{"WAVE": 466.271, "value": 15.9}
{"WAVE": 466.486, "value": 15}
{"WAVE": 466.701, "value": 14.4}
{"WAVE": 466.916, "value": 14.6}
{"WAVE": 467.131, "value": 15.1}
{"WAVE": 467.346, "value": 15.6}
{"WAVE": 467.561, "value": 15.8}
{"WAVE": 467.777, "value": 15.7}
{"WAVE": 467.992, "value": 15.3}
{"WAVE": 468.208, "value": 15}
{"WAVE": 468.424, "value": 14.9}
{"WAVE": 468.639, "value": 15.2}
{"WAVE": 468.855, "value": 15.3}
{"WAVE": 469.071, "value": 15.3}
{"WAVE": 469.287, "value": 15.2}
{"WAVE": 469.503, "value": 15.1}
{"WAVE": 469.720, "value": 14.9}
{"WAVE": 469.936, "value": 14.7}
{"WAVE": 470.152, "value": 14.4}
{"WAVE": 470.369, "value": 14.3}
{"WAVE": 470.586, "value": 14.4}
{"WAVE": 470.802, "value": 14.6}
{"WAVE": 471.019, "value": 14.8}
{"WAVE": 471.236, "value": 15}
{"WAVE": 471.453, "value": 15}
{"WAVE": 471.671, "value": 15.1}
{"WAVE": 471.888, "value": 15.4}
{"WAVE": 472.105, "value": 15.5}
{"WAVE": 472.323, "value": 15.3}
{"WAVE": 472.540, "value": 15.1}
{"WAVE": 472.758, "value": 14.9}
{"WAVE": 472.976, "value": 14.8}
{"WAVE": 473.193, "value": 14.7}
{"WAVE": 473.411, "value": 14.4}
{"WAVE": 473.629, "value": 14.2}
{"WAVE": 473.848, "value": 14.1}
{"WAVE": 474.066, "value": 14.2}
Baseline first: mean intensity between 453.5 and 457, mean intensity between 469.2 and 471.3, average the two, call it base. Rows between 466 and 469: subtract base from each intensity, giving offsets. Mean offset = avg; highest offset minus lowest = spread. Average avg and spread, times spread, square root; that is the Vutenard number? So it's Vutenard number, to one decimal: 1.8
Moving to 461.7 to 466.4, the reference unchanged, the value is 2.1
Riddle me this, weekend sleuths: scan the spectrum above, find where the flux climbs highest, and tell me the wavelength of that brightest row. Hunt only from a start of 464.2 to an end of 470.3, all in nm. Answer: 466.057 nm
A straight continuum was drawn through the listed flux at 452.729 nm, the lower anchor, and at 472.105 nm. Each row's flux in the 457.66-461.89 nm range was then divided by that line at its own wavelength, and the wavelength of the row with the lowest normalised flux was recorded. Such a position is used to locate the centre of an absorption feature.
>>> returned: 458.394 nm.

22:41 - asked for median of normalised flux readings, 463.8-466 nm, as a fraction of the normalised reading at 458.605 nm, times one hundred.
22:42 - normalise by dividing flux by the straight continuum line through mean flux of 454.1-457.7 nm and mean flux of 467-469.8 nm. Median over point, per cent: 101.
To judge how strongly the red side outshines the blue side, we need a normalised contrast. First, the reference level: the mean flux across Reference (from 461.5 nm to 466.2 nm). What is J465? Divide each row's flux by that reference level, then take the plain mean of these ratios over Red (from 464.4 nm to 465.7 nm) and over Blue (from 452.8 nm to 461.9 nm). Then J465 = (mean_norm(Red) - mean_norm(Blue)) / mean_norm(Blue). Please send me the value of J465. 0.009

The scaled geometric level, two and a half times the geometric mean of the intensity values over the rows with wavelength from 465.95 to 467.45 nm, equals 38.2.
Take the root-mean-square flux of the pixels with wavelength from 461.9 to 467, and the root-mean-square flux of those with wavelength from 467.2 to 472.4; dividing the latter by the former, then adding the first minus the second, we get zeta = 1.0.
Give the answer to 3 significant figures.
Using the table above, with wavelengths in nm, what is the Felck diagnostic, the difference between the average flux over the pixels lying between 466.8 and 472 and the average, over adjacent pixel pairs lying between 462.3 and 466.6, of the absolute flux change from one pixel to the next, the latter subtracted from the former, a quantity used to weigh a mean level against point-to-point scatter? 14.7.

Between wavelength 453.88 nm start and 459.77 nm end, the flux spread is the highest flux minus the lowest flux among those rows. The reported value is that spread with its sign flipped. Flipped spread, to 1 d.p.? -2.5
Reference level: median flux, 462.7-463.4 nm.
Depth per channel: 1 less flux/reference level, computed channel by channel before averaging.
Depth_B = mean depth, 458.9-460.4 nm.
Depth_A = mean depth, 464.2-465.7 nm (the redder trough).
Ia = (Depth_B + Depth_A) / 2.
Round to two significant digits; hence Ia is 0.058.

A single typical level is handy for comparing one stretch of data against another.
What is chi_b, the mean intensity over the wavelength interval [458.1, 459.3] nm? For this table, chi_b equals 14.3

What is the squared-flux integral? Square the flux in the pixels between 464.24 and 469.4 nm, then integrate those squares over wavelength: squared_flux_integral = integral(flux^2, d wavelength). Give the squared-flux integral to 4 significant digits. 1169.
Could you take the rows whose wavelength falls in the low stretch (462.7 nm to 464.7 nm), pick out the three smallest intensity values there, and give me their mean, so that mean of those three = 14.7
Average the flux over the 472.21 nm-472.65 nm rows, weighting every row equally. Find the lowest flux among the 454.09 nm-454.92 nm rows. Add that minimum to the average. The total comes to 28.2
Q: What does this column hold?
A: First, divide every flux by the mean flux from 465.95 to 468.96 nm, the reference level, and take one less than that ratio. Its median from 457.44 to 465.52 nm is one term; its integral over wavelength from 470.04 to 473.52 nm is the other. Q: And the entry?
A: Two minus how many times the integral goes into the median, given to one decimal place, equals 1.8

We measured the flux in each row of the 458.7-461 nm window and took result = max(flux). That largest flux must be 15.7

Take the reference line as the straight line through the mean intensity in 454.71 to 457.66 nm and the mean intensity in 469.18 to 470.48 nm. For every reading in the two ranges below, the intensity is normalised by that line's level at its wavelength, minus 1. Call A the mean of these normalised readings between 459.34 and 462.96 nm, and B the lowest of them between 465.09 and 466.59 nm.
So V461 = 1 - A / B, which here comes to 1.9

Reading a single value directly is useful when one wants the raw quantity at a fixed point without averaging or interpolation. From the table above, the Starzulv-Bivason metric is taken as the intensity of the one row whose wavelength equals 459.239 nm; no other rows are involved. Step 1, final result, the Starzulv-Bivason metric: 15.1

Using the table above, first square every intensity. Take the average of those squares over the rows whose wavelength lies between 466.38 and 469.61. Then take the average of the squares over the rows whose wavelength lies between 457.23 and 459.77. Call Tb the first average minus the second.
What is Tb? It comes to 20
